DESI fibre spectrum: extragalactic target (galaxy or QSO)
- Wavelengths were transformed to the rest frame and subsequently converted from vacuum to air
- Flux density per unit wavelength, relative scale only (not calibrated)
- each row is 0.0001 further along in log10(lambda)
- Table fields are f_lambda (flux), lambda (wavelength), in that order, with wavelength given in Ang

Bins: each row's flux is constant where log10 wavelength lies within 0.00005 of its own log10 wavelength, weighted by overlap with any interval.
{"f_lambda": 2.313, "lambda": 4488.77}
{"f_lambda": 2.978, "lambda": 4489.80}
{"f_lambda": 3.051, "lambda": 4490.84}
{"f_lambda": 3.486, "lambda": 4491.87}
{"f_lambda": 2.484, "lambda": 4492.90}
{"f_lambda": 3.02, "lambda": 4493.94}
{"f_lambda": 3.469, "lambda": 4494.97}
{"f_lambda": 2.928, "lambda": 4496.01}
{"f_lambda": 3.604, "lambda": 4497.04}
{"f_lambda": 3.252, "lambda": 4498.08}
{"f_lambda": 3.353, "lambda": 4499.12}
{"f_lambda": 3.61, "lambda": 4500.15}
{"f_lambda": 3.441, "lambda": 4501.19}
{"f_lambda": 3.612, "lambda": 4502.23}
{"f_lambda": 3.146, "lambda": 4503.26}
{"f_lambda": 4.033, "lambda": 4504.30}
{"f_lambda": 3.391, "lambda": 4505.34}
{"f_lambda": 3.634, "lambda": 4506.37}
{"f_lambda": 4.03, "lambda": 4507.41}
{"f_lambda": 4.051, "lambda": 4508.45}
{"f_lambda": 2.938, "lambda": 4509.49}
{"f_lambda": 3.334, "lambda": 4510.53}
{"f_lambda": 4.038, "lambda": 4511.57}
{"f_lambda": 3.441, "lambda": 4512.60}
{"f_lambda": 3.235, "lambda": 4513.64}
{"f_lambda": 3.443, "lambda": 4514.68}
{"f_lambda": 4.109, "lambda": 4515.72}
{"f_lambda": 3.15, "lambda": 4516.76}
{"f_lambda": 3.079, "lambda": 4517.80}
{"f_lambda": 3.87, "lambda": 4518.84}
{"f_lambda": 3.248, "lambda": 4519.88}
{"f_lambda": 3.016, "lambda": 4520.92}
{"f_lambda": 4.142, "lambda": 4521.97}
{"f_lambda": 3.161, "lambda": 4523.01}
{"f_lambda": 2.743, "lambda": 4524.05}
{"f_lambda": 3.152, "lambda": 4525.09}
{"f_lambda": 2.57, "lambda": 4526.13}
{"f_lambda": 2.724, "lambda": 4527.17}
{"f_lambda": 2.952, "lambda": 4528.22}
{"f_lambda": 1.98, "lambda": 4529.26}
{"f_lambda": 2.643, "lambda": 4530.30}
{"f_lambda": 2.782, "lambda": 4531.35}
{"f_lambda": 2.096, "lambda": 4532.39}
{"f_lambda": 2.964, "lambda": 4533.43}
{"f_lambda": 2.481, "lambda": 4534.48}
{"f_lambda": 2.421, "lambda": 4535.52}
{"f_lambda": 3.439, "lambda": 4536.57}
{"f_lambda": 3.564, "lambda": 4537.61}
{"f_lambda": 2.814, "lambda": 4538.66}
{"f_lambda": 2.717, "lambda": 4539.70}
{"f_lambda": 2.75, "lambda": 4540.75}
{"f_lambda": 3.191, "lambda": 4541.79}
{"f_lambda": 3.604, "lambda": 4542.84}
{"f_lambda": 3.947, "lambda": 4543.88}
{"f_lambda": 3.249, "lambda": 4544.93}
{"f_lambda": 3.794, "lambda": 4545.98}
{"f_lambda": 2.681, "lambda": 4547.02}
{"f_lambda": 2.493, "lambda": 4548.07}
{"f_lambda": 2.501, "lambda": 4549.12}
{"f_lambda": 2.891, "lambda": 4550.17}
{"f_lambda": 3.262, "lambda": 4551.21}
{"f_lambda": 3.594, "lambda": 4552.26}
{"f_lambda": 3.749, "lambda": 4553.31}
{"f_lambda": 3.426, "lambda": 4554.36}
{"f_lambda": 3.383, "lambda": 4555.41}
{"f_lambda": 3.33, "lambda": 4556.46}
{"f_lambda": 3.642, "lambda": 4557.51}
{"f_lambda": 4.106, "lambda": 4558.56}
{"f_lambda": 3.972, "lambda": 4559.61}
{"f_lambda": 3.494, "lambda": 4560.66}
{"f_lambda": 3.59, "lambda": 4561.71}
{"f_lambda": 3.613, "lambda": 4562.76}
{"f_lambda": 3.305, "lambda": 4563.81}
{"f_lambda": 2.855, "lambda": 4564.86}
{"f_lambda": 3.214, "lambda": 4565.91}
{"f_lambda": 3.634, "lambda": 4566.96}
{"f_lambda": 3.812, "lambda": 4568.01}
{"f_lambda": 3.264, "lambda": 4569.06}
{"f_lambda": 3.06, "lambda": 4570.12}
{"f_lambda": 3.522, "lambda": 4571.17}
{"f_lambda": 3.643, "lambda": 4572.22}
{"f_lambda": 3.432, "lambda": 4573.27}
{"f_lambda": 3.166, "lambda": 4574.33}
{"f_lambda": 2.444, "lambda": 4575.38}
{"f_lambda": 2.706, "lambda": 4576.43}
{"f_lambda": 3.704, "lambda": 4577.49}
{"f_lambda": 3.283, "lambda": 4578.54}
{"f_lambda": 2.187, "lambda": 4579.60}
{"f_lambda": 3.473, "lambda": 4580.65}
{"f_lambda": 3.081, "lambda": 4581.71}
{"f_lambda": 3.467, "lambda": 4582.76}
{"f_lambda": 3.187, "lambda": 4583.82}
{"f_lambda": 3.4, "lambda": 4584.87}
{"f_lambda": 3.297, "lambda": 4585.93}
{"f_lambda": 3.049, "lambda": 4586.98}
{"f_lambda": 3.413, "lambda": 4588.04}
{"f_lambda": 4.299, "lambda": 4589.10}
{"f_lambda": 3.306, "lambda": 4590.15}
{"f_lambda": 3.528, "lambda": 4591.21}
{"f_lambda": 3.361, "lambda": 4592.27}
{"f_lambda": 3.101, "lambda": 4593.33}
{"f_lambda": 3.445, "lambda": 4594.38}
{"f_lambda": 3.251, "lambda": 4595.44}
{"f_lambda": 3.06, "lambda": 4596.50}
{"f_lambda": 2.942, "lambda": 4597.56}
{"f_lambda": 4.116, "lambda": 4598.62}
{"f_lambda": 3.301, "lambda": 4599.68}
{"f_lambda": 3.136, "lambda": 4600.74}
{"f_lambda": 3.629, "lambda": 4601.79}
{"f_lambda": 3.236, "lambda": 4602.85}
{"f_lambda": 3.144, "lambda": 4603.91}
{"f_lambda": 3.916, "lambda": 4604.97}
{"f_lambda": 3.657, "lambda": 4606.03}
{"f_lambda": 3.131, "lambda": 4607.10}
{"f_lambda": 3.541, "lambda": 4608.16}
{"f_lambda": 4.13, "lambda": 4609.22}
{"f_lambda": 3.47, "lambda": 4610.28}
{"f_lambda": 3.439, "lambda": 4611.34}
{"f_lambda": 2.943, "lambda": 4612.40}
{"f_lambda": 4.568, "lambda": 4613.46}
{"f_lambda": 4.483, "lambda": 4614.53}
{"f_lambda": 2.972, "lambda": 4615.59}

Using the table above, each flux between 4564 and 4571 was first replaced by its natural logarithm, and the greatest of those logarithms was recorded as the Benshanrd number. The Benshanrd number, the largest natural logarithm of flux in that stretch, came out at 1.34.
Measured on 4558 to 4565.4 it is 1.41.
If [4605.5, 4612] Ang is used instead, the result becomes 1.42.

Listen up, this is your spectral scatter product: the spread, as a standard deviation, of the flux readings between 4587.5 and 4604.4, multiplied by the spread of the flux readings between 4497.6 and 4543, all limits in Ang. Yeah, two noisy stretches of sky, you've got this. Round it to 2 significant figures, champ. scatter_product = 0.19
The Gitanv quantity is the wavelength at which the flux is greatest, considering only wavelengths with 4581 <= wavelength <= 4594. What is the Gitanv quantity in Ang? 4589.10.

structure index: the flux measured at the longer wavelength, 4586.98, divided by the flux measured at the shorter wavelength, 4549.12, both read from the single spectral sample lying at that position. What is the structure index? 1.219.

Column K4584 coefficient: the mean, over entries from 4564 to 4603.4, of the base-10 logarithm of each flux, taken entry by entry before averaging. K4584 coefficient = 0.515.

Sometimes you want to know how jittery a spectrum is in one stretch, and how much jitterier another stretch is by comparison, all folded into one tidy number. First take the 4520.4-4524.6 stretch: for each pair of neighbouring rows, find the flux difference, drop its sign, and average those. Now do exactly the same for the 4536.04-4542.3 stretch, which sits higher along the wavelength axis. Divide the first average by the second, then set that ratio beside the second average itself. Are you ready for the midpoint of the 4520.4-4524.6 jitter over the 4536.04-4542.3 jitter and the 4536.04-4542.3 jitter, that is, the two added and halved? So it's 1.6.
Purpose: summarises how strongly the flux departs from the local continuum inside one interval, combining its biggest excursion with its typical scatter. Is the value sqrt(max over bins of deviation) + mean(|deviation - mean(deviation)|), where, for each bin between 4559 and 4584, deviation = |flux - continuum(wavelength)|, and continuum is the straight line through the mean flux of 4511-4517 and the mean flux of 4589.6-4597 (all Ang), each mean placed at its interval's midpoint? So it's 1.28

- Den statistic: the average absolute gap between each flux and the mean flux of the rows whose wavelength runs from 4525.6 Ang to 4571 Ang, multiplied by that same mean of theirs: 1.40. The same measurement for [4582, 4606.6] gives 0.84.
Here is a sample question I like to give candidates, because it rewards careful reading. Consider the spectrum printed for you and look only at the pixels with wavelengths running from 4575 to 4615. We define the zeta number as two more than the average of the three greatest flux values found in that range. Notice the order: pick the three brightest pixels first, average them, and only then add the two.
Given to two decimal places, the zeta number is 6.45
